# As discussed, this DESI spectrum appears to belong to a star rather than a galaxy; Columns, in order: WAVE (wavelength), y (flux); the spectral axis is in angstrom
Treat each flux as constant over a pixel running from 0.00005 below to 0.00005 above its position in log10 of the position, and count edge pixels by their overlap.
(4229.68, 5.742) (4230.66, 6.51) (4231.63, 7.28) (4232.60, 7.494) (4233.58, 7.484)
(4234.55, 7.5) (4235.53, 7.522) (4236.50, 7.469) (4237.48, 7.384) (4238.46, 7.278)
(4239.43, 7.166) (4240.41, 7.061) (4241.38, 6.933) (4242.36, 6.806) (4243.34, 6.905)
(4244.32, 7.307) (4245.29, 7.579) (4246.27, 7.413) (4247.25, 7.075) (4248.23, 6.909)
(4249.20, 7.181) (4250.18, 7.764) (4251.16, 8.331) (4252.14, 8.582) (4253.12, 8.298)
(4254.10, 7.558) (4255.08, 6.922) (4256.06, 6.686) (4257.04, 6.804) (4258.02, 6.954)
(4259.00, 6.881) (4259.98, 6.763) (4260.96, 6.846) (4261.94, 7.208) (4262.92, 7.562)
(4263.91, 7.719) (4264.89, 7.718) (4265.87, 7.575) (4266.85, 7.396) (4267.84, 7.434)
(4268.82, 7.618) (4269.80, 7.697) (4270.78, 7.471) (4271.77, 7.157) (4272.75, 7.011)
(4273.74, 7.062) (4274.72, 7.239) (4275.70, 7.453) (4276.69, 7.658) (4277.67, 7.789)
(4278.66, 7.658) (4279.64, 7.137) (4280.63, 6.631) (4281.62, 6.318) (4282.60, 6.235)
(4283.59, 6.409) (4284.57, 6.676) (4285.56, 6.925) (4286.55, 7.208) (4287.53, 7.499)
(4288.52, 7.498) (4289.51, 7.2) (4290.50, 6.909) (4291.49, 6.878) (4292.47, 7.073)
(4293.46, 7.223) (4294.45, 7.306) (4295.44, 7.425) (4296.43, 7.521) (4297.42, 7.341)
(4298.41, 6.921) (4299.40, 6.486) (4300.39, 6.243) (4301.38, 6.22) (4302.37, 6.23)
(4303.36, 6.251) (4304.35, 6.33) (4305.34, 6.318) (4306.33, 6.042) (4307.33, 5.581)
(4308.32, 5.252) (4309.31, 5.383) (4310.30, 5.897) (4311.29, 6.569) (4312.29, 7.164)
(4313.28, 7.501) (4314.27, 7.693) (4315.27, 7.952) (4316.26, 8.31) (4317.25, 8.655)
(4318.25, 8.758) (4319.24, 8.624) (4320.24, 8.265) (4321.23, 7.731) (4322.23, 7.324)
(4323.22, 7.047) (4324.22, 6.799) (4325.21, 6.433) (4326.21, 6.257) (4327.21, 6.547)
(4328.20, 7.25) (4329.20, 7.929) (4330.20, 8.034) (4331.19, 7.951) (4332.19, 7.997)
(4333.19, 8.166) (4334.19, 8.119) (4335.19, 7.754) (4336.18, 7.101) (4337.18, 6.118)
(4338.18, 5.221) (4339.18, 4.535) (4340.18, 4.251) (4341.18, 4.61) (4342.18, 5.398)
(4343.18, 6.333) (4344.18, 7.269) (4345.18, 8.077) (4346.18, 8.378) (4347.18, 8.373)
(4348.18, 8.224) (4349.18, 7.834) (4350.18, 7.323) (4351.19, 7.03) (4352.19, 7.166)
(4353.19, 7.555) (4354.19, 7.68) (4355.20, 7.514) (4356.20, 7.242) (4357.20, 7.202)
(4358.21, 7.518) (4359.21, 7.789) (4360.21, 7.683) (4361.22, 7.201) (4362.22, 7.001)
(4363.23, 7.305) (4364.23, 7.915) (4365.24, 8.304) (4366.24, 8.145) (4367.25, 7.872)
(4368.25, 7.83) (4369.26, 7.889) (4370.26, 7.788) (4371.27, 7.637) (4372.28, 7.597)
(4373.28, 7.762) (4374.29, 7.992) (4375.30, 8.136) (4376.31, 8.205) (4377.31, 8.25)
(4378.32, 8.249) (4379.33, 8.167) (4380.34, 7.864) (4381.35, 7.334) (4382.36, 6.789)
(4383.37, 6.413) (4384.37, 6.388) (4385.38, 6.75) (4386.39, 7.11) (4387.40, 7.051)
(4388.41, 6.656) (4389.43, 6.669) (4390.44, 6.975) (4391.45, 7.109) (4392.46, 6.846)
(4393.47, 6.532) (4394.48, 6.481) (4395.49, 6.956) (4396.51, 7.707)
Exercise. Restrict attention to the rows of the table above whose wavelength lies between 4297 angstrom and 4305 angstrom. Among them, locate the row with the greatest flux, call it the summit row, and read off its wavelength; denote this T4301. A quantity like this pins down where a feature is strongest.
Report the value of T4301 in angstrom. 4297.42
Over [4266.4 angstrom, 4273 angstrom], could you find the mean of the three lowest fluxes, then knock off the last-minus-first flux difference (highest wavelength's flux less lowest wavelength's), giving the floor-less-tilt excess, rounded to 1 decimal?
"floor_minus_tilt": 7.6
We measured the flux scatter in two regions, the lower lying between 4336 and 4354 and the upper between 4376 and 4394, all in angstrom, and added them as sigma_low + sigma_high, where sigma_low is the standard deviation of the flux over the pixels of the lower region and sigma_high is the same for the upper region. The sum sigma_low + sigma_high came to 2.0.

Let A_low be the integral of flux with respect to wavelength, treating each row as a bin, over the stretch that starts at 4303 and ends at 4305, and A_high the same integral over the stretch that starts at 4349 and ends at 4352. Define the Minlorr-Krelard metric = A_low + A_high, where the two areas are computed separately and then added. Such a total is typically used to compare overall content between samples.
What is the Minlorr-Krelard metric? 35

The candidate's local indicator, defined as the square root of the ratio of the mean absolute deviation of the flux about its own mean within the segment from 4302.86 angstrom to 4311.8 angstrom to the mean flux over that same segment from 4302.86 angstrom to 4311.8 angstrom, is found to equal 0.253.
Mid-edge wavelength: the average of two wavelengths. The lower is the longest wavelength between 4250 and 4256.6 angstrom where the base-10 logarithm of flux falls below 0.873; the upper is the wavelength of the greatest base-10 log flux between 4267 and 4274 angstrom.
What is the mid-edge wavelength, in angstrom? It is 4262.9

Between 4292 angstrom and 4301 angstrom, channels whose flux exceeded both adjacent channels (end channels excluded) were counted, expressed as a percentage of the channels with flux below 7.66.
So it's 11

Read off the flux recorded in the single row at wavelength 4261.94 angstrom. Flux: 7.208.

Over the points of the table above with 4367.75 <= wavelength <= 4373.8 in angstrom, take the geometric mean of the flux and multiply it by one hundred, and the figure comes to 775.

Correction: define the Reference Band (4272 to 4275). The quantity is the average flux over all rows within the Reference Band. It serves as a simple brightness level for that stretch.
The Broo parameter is 7.1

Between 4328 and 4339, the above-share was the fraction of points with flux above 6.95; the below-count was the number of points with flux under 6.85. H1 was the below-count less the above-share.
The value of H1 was 1.2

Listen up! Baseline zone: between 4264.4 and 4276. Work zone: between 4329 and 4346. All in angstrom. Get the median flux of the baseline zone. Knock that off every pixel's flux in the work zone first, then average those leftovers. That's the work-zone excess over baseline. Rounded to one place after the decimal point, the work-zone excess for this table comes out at -0.7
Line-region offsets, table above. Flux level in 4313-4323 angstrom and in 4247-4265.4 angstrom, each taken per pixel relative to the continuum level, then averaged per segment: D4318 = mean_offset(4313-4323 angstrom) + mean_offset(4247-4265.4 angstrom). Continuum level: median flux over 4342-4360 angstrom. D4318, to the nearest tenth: 0.4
